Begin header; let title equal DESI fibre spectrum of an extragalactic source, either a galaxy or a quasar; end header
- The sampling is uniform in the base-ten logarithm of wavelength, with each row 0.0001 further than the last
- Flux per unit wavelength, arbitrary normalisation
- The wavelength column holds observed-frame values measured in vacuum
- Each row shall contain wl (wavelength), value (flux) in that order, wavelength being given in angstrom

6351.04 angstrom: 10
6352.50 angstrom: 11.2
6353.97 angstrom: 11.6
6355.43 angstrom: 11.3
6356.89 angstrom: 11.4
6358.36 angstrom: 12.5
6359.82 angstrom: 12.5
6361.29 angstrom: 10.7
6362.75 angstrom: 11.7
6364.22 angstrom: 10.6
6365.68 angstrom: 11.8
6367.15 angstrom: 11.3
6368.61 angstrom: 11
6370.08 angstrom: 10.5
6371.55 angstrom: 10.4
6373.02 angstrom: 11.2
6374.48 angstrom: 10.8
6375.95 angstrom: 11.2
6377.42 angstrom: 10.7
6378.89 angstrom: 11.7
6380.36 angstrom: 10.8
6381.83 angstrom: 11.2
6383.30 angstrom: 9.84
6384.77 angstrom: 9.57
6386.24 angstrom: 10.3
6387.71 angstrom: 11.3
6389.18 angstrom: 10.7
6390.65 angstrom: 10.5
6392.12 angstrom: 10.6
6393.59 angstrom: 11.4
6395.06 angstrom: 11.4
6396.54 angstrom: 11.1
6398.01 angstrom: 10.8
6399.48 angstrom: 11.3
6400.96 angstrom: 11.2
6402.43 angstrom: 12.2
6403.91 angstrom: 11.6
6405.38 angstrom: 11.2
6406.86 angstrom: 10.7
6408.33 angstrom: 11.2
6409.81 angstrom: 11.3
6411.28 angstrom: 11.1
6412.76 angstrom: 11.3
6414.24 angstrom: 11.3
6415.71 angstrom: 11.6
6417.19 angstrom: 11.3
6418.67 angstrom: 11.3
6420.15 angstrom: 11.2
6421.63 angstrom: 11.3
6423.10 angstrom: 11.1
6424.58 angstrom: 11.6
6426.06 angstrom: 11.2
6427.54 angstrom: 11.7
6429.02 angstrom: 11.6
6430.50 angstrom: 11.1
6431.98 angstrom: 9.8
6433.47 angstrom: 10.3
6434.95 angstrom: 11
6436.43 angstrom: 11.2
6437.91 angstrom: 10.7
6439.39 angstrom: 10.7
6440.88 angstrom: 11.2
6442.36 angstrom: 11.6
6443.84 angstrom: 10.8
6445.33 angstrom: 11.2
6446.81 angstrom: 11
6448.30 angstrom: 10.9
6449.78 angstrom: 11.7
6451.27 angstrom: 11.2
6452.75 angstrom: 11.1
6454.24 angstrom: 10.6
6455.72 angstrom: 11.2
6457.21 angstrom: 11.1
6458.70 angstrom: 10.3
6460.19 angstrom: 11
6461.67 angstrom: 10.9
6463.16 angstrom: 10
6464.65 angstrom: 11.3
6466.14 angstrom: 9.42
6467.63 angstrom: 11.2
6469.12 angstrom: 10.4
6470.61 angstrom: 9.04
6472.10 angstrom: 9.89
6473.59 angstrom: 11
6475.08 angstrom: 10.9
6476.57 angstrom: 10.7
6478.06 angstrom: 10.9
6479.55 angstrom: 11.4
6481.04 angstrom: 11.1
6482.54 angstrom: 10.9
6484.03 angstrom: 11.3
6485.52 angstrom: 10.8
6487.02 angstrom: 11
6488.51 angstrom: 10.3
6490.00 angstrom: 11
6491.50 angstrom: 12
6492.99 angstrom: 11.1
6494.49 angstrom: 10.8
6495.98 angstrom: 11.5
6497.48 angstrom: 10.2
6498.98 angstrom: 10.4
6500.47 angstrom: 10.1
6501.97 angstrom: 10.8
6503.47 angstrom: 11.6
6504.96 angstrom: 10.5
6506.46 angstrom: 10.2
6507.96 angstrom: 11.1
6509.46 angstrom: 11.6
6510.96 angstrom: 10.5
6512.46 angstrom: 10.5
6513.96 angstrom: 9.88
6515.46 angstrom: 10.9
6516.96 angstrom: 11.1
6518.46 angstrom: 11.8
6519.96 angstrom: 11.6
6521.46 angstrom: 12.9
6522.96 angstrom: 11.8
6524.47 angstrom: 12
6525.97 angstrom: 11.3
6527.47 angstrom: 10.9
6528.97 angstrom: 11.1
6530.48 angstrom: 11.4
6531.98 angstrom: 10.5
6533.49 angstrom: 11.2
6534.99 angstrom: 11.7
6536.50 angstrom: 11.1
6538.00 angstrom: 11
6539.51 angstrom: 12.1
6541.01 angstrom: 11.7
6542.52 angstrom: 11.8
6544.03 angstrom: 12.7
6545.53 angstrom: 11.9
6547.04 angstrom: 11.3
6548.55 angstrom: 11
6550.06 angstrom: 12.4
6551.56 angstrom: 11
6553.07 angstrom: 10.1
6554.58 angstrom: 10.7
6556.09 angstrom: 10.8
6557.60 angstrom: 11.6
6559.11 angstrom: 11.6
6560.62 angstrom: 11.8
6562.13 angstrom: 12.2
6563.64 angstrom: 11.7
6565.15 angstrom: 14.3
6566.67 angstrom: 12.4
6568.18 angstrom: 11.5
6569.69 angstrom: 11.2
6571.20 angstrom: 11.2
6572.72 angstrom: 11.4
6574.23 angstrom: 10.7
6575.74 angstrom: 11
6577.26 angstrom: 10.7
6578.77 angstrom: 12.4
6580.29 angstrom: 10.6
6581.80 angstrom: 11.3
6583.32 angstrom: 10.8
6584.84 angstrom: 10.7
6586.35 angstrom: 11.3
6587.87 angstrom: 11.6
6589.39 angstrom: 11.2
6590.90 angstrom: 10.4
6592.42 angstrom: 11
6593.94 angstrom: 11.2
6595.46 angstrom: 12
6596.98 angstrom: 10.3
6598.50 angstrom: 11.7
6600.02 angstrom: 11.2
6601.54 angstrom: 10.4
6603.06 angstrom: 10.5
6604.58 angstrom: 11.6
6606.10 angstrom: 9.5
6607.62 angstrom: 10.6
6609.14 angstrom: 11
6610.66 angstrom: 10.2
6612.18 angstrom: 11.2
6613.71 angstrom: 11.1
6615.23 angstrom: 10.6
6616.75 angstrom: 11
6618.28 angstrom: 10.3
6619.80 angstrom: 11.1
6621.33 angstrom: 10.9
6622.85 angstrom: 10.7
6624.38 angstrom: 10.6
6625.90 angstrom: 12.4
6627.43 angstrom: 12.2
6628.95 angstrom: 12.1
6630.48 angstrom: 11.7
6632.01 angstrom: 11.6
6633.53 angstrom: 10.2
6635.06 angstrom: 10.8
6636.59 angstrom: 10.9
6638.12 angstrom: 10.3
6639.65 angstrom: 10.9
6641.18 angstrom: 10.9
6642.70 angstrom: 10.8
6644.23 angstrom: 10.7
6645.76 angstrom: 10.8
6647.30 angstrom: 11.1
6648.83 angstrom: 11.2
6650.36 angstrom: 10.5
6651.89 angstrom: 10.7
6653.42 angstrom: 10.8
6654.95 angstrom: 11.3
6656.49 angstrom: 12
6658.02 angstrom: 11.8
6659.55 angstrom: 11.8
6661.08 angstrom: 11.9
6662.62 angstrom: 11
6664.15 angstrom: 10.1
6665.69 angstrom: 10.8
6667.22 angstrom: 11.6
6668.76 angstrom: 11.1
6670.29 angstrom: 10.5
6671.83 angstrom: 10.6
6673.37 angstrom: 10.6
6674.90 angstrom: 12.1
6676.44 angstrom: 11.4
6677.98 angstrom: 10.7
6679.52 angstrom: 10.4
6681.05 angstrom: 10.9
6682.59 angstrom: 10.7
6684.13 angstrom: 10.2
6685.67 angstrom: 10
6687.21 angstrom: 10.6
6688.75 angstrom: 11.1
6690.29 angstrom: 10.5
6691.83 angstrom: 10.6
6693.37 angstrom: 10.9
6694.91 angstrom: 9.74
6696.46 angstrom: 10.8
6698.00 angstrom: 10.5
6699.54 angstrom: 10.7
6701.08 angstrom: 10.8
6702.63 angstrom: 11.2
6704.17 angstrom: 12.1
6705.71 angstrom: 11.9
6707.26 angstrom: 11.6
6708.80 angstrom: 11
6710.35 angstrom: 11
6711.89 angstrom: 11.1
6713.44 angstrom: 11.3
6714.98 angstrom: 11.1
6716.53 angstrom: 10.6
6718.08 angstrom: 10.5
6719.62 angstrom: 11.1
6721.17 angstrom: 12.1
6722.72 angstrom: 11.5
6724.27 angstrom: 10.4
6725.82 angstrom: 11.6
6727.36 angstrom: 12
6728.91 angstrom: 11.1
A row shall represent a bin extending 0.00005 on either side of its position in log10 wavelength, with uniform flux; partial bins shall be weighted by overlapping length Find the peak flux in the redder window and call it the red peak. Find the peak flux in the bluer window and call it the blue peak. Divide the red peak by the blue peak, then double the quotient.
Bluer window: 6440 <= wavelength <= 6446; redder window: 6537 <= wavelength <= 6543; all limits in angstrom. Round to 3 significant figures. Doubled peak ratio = 2.09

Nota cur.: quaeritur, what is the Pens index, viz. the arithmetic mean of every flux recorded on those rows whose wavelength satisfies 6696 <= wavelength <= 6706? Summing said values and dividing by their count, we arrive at 11.1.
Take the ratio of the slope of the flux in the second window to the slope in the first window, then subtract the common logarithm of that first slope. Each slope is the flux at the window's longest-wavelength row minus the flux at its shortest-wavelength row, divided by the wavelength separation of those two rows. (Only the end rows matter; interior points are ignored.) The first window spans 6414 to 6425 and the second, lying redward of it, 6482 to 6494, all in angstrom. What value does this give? 2.2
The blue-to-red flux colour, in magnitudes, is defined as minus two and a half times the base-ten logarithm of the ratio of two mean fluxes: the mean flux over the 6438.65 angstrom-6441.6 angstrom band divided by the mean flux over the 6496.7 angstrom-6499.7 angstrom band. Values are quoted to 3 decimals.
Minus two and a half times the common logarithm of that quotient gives -0.066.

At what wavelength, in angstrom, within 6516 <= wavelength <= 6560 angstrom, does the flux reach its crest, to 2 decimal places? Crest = 6521.46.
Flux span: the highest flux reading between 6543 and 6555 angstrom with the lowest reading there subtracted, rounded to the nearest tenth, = 2.6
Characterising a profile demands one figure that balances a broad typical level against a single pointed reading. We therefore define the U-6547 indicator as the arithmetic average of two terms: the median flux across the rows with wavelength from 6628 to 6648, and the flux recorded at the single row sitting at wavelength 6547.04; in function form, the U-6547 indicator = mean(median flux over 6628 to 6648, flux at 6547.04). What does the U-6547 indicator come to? 11.1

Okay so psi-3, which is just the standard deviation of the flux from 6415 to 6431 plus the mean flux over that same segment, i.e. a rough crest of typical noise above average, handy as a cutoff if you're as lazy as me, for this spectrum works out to 11.6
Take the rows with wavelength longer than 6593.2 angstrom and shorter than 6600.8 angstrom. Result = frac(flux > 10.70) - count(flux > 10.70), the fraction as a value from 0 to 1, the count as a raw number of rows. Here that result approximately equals -3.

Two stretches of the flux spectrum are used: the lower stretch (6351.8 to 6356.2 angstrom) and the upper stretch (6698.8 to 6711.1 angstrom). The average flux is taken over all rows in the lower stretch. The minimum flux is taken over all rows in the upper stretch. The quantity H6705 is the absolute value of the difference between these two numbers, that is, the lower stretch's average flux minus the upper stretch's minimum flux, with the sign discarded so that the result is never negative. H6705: 0.67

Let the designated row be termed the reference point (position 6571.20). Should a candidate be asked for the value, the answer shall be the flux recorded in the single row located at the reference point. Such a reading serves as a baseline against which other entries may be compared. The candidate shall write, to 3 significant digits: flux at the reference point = 11.2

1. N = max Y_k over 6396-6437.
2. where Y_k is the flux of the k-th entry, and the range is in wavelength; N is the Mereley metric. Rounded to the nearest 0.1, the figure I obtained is 12.2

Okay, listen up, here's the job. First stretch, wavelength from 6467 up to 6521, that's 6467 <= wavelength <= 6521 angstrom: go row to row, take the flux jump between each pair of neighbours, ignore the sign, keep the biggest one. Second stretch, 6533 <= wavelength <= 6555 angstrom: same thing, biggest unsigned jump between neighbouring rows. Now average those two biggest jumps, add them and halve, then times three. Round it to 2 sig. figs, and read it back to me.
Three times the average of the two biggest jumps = 4.1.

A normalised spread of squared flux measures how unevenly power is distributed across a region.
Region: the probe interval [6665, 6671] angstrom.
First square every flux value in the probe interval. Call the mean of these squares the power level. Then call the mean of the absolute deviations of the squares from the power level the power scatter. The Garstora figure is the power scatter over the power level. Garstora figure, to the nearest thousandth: 0.064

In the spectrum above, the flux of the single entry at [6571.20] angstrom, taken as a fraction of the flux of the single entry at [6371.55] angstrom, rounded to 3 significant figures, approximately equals 1.08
